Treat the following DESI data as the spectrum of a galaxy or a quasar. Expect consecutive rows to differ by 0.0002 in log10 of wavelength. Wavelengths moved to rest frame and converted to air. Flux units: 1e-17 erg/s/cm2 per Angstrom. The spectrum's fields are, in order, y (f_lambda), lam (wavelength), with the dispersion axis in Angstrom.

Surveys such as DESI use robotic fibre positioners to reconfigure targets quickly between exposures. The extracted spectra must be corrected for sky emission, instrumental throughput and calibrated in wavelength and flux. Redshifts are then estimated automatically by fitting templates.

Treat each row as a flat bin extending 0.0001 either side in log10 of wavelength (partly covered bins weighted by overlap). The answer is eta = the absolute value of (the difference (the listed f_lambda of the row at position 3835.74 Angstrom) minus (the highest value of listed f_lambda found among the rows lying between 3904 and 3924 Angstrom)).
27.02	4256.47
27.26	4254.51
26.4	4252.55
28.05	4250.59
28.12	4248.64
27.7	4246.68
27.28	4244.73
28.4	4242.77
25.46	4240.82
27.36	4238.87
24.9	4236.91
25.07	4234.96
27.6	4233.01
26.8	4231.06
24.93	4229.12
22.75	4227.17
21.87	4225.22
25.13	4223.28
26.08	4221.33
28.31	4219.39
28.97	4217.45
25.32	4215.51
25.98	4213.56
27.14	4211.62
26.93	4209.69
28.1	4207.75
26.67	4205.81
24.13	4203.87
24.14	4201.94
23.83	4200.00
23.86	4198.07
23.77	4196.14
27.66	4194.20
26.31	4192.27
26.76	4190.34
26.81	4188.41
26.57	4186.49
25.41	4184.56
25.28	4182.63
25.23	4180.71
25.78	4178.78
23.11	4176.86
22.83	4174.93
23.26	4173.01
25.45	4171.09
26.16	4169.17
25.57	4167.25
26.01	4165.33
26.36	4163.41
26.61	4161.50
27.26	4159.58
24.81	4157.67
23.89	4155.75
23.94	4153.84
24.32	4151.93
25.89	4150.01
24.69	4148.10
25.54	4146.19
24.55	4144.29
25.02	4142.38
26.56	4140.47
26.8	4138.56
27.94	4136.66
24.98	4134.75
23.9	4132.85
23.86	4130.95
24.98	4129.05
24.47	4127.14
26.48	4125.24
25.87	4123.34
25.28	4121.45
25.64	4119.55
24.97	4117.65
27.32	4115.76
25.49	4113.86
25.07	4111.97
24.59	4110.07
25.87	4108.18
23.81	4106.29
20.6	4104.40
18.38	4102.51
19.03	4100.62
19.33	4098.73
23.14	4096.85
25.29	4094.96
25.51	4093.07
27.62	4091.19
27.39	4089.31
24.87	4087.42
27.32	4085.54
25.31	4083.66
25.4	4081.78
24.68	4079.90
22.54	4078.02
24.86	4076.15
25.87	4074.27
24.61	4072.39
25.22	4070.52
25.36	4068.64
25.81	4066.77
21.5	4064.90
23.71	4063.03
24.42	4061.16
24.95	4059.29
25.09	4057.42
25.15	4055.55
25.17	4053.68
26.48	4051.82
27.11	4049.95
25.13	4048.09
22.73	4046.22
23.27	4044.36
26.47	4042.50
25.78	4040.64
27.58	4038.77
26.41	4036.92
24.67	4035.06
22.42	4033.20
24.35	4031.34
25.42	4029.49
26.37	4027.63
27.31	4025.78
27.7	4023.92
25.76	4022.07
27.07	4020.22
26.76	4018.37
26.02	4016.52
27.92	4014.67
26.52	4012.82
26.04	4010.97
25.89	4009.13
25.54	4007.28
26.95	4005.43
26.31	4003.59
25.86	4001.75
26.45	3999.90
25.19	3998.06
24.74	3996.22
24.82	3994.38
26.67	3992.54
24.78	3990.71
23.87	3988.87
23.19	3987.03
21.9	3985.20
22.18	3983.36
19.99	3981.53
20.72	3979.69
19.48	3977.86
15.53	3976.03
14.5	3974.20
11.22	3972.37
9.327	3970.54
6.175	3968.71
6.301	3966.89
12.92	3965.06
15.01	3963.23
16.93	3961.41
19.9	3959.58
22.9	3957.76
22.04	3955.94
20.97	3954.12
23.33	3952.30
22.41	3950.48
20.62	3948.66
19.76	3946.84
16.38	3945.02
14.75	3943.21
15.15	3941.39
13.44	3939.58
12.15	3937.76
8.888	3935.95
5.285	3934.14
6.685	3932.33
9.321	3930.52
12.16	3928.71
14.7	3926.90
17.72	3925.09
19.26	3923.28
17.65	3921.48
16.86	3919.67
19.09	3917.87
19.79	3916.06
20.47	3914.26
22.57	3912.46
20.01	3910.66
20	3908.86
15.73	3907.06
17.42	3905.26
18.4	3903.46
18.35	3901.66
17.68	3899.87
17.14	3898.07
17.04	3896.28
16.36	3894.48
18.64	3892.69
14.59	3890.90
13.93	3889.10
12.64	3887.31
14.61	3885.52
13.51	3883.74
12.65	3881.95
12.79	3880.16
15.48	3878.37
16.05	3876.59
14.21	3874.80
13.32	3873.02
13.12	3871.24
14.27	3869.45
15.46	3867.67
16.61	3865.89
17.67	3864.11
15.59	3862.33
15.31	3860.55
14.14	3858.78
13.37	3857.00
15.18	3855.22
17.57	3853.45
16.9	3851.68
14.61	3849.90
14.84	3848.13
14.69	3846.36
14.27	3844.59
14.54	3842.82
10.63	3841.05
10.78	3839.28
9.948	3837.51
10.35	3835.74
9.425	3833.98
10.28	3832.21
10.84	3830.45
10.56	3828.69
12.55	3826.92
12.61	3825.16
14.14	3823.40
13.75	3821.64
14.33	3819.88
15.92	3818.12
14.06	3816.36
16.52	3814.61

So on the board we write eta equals 12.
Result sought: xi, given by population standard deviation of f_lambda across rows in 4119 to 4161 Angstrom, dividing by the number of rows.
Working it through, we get 1.1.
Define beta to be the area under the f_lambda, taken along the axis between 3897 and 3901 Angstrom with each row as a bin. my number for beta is 70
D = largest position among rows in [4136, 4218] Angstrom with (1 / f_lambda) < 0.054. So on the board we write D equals 4217.45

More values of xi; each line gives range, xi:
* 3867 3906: 2.0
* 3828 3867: 2.6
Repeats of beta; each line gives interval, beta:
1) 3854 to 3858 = 58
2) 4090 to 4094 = 107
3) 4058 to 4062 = 99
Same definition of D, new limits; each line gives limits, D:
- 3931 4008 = 4007.28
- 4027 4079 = 4078.02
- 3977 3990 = 3988.87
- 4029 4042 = 4040.64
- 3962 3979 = 3977.86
